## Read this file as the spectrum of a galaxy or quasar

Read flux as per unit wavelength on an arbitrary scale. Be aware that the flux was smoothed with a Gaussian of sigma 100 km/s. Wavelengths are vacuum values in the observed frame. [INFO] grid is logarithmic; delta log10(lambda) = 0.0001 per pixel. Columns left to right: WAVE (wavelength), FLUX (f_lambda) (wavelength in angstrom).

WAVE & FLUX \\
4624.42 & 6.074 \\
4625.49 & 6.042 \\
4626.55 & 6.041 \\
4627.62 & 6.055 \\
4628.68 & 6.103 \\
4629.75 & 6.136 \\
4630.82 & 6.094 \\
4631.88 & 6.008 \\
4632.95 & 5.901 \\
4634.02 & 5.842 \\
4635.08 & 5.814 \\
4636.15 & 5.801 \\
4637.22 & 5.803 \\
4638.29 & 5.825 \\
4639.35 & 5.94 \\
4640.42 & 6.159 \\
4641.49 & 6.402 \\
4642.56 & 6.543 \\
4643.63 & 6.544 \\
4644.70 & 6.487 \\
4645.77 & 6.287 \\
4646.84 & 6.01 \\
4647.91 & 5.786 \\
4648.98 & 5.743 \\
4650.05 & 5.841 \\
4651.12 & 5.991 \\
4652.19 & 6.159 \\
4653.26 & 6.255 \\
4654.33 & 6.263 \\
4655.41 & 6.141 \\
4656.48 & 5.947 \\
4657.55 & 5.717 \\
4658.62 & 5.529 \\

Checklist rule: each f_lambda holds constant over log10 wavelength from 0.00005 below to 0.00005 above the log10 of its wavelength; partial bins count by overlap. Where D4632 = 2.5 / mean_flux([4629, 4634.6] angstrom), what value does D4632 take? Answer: 0.417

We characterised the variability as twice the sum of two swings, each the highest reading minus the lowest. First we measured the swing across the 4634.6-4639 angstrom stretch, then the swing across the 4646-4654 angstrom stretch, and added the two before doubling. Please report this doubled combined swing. 1.07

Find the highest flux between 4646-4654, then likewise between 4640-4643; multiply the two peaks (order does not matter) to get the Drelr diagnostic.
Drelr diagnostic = 40.9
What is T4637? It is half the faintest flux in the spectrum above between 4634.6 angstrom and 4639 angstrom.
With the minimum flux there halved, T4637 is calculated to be 2.90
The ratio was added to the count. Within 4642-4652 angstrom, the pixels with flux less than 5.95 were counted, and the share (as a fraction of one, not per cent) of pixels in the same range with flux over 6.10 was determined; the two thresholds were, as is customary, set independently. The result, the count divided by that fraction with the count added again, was 10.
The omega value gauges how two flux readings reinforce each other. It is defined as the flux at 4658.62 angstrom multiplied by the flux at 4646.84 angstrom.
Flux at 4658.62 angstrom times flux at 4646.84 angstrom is 33.2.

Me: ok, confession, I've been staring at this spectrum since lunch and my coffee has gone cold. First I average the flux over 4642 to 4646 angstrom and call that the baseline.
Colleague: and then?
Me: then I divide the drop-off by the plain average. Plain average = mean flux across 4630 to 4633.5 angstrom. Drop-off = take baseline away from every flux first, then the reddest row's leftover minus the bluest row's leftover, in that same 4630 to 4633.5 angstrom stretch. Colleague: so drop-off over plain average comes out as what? -0.032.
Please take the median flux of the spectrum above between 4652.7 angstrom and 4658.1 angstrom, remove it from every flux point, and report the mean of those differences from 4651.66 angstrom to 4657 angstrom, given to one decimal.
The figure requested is 0.0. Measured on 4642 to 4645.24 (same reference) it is 0.4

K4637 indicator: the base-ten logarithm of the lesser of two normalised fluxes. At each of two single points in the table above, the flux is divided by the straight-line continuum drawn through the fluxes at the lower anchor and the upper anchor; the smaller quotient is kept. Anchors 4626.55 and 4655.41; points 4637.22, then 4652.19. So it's -0.020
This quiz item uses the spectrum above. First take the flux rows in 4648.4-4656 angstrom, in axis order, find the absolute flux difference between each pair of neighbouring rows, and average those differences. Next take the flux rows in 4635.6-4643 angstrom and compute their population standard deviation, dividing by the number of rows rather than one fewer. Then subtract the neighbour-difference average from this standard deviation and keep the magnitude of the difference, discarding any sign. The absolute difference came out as 0.18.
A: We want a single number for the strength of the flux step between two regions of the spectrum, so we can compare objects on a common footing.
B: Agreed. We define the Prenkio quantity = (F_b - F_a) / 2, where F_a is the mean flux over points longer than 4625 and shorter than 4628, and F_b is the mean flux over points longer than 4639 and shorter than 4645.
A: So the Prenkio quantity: 0.15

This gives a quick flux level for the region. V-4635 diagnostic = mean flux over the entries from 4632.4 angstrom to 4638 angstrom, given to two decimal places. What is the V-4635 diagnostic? 5.83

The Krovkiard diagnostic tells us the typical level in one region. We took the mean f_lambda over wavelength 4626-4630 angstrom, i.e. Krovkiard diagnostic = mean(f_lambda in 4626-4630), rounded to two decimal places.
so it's 6.08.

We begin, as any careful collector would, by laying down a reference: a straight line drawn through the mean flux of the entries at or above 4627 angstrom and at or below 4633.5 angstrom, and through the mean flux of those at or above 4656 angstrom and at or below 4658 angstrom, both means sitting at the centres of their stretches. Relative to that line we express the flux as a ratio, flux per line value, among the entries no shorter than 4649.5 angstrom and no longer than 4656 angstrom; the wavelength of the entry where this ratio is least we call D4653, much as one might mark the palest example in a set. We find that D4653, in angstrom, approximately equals 4650.05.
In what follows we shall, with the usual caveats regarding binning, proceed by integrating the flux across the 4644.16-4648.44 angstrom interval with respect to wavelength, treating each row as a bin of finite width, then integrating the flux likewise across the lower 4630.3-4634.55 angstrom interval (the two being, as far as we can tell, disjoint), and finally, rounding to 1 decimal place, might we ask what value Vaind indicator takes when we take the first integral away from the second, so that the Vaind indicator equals -0.9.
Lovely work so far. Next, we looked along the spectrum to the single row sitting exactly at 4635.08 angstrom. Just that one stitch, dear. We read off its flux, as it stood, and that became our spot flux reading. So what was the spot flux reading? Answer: 5.814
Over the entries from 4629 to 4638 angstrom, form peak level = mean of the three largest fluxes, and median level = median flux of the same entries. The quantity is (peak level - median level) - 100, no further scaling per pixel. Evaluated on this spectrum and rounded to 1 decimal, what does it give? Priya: -99.8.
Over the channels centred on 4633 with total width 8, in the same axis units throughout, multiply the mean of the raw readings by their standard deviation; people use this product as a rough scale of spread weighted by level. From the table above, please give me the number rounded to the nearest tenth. 0.8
